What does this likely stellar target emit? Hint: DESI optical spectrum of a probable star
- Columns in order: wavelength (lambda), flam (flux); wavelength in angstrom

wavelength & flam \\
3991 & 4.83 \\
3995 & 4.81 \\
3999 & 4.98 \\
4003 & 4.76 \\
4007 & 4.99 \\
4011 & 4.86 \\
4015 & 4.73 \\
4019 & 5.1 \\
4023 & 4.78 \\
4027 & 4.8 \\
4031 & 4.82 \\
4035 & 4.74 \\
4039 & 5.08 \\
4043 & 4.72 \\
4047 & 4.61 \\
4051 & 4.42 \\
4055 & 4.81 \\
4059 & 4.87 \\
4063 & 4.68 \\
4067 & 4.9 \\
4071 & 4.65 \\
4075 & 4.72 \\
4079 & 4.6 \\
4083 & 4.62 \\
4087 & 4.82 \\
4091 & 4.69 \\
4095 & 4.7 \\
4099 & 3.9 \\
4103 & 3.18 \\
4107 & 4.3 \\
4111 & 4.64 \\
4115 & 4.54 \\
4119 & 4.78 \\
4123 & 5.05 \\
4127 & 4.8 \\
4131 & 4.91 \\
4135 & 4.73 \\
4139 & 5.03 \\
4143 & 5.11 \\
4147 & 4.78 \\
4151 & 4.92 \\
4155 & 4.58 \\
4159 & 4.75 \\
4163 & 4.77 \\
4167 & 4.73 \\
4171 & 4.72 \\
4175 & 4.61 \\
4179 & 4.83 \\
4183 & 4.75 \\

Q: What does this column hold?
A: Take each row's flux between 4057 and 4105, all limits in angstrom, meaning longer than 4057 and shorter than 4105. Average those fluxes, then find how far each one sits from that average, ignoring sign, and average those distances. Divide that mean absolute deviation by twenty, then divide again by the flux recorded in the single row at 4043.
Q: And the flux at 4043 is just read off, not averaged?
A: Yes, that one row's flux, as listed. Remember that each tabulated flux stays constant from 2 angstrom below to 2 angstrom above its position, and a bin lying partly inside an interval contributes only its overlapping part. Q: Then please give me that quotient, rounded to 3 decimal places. 0.003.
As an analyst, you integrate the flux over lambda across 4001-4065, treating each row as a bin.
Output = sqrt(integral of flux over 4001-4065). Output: 17.52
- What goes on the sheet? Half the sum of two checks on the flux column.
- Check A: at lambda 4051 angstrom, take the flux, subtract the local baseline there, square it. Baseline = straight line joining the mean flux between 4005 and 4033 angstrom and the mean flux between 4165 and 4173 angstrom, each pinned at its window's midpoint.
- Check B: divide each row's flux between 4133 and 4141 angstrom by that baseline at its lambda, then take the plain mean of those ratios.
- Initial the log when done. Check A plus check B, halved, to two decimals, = 0.60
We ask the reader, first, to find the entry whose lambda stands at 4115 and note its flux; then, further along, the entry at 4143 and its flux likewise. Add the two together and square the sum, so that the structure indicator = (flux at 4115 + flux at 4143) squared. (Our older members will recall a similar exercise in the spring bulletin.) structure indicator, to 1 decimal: 93.1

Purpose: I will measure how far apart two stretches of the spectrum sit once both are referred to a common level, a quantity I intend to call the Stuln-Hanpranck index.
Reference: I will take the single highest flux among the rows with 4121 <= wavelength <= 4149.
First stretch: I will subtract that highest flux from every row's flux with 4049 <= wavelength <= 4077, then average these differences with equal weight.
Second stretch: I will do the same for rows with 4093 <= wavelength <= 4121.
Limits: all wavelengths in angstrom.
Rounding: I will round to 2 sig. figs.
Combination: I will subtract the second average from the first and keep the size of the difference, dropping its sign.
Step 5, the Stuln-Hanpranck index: 0.43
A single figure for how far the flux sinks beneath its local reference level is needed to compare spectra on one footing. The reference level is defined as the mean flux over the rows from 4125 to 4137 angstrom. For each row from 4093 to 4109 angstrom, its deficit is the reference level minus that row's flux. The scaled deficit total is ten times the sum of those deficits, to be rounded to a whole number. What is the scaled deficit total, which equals 32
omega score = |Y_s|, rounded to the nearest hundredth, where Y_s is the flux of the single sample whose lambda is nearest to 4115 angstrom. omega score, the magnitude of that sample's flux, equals 4.54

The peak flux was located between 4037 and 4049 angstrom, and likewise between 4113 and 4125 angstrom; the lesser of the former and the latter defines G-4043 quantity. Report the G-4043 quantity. 5.05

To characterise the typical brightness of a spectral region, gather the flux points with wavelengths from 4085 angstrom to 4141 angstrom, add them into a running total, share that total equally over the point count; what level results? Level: 4.58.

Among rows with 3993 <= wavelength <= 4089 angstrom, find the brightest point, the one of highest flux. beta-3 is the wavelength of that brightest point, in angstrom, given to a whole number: 4019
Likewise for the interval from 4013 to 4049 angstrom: 4019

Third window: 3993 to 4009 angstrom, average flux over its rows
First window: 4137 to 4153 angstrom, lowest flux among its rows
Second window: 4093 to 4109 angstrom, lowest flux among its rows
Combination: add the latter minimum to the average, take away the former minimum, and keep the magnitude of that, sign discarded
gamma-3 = 3.3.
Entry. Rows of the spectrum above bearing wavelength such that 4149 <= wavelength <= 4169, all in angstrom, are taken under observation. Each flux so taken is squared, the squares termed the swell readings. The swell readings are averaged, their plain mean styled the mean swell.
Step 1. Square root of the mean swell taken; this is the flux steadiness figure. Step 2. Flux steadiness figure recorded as 4.75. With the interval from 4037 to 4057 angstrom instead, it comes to 4.73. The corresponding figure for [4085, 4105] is 4.30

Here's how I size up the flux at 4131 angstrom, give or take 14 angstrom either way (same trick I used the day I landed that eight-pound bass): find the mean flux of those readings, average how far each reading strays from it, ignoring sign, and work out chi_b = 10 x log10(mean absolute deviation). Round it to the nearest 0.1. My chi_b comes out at -9.0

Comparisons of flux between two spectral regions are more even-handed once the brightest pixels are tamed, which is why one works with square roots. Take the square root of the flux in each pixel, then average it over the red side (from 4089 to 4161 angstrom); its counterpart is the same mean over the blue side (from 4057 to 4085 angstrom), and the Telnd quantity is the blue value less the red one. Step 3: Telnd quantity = 0.023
